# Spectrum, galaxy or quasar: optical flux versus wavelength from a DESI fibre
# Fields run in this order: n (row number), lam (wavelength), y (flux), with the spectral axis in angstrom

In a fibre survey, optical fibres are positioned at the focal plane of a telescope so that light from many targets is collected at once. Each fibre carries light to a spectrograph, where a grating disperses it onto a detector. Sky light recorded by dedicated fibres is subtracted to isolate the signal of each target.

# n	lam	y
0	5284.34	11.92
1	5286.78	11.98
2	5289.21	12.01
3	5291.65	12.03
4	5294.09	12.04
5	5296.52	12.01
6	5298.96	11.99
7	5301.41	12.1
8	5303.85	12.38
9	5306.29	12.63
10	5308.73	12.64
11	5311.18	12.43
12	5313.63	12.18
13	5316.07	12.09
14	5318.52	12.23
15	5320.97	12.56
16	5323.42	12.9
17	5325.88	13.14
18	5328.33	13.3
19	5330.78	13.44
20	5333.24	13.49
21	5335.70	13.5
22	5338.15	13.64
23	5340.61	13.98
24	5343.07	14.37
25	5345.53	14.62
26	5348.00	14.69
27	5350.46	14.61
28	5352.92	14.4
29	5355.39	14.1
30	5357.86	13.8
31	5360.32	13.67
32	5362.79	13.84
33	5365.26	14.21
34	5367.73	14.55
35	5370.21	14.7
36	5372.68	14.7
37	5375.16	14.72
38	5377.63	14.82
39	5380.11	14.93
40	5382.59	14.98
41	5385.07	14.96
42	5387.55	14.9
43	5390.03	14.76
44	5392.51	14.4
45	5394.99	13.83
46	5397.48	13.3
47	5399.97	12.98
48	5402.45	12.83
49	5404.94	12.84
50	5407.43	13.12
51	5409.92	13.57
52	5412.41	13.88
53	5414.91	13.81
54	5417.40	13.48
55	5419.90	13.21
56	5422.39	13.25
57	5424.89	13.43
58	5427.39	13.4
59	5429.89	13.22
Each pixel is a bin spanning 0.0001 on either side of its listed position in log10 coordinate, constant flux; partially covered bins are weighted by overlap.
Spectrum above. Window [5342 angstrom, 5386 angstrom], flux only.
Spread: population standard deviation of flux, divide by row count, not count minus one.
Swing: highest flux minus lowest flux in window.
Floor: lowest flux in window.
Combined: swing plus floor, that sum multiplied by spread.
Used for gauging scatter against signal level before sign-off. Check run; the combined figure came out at 6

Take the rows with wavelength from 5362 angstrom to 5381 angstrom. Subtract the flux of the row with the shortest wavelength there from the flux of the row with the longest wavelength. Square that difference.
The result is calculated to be 1.2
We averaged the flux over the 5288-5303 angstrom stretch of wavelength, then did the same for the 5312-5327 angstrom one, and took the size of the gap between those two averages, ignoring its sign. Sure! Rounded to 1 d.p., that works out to 0.5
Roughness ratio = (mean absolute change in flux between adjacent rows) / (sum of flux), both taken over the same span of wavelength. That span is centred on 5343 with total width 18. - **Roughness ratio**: 0.0021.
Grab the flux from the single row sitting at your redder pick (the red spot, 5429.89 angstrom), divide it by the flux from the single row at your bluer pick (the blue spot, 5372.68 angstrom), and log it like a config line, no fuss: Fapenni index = 0.90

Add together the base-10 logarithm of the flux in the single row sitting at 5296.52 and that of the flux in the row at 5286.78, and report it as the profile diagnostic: 2.16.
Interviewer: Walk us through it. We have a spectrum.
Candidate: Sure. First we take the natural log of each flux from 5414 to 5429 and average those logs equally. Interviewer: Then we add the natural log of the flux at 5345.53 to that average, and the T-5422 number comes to 5.28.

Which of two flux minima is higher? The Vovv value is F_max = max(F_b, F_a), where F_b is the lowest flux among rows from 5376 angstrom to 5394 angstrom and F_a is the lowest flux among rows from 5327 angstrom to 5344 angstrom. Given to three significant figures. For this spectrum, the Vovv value 14.4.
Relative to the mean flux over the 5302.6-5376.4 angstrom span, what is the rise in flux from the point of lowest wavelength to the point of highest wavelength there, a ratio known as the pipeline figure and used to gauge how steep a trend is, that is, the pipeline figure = 0.17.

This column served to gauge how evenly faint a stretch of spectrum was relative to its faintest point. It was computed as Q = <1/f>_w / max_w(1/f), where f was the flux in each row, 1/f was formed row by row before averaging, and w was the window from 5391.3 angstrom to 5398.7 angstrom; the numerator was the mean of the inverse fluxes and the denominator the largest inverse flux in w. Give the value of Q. 0.962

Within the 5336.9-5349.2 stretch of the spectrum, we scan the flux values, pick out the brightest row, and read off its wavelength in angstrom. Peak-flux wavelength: 5348.00 angstrom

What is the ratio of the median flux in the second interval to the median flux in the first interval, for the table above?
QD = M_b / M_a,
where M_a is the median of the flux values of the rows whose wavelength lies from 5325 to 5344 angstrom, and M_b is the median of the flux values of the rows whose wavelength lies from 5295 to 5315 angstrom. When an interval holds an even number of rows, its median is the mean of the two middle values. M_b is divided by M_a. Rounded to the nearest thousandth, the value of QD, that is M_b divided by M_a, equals 0.910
